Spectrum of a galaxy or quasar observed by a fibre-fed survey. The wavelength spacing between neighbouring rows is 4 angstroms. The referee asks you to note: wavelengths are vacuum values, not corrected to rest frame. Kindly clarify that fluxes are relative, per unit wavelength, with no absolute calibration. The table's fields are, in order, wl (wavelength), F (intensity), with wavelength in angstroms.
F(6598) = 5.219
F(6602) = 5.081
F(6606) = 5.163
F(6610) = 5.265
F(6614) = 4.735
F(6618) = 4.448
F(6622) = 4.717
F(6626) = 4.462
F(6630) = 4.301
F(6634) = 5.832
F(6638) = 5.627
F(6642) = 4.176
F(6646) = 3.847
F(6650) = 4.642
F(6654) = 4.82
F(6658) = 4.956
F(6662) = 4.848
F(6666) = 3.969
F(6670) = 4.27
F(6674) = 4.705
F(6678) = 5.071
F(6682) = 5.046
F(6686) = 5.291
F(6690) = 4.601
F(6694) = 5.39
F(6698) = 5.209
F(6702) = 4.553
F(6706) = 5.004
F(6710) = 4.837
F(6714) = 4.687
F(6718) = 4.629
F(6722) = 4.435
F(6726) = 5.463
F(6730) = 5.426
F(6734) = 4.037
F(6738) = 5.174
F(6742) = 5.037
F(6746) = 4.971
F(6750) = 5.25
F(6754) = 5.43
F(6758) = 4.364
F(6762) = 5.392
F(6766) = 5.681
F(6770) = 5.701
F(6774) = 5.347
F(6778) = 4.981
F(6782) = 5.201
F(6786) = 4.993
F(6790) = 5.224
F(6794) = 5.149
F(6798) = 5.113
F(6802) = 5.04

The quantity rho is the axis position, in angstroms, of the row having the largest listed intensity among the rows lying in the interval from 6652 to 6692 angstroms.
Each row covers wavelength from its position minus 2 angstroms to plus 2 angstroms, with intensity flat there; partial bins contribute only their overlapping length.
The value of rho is 6686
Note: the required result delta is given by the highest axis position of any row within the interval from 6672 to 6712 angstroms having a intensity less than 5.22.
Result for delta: 6710 angstroms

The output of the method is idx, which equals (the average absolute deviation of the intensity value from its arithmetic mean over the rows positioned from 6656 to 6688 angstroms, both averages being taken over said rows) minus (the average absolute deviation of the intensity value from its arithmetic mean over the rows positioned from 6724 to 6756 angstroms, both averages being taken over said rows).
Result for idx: 0.03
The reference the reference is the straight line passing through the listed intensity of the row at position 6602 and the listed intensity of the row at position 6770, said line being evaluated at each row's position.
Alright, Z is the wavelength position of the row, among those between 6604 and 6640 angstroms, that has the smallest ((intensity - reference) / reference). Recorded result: 6630 angstroms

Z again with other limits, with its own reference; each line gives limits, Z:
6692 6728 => 6722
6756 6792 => 6758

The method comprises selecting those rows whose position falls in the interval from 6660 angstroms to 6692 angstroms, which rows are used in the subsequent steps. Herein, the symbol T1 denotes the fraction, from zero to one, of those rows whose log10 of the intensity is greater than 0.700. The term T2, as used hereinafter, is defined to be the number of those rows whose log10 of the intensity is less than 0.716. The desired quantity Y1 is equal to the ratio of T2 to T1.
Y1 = 19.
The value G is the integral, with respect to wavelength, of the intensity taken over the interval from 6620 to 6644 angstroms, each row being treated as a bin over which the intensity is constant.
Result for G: 116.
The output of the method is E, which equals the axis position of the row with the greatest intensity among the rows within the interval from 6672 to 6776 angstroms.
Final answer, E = 6770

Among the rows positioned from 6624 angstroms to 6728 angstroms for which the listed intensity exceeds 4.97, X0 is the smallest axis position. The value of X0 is 6634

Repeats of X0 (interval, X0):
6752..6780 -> 6754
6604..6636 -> 6606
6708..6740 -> 6726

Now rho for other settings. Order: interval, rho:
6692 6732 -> 6726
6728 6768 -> 6766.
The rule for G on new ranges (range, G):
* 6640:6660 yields 90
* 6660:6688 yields 133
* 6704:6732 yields 138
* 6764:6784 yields 108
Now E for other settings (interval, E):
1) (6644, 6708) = 6694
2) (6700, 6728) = 6726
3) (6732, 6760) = 6754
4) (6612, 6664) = 6634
